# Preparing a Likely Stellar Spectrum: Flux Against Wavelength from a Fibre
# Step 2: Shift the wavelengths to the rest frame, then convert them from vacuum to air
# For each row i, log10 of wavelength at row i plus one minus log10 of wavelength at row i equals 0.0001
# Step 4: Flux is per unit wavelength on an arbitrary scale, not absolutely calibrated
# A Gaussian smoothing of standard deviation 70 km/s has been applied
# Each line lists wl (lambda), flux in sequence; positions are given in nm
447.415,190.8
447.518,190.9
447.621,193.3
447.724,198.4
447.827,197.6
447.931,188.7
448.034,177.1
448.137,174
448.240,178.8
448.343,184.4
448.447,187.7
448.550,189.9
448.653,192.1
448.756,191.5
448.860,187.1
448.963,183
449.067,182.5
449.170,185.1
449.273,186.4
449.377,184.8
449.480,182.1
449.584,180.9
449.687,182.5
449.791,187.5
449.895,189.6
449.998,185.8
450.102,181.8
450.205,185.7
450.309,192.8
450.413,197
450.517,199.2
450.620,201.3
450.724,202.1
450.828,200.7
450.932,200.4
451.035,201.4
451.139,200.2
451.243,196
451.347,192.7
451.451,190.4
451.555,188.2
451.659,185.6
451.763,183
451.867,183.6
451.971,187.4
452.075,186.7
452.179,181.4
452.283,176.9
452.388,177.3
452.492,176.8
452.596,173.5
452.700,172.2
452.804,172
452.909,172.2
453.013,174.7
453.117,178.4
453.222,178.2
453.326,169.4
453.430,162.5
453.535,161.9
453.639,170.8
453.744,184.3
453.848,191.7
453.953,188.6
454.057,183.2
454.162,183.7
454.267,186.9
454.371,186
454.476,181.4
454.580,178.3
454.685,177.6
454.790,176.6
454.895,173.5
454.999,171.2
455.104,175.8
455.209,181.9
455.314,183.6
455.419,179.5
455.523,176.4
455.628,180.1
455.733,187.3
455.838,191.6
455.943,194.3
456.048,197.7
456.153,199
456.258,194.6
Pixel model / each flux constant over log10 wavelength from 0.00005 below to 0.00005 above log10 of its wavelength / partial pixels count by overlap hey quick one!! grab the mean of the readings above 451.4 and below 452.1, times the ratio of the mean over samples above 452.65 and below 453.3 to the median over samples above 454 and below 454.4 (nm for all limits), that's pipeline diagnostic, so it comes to 176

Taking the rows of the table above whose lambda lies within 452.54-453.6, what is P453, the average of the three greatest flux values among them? 177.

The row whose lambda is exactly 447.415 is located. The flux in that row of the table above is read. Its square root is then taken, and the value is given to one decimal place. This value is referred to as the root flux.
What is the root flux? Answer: 13.8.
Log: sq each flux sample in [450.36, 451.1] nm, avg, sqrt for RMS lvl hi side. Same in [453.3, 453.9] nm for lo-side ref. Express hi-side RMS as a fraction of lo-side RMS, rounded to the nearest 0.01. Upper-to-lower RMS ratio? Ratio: 1.15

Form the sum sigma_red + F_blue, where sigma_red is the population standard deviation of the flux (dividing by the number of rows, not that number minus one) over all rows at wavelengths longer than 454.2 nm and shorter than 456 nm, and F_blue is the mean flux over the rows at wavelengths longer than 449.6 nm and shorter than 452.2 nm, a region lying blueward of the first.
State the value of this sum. 197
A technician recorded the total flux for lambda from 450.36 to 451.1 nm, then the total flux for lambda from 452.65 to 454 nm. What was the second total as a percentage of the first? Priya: 162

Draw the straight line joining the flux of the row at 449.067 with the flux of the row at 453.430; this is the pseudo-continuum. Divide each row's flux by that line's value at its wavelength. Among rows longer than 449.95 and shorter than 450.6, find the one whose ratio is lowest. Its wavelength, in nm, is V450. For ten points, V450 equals 450.102 nm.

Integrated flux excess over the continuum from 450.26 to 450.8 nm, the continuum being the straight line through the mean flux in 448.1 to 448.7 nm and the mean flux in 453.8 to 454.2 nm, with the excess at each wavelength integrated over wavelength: 7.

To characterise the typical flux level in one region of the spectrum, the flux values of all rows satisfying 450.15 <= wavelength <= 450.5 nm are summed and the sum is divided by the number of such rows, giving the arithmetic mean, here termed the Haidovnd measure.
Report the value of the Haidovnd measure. 192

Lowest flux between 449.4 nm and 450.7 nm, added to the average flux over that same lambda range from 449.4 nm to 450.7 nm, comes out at 370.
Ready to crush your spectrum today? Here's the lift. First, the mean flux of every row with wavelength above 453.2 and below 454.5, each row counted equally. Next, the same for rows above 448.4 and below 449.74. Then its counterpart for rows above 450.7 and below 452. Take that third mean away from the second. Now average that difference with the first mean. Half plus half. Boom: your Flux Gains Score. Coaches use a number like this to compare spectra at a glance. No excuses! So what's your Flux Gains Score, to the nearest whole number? 86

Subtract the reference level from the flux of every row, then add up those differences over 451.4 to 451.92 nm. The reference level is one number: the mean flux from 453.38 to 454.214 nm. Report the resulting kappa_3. 39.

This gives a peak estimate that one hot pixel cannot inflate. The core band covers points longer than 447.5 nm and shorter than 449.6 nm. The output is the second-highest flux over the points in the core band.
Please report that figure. 197.6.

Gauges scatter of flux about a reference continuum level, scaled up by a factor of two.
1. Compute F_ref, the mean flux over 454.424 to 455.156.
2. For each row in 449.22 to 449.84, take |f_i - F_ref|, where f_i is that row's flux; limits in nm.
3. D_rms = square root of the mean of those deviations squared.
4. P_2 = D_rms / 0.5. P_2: 16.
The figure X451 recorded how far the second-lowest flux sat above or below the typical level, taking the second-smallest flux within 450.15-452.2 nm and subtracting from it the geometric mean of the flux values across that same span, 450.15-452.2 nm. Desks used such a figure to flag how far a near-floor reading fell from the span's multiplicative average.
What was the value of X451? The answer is -10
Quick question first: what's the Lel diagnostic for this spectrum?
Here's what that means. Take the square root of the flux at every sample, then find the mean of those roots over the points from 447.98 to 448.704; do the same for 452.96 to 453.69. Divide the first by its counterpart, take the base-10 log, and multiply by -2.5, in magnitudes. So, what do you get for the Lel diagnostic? -0.039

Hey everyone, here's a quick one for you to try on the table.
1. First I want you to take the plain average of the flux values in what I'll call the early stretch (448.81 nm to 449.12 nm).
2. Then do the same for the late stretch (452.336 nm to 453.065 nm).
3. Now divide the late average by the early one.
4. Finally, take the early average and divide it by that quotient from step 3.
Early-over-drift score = 195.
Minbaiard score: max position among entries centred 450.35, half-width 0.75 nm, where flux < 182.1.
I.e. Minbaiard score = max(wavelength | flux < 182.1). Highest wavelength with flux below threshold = 450.102 nm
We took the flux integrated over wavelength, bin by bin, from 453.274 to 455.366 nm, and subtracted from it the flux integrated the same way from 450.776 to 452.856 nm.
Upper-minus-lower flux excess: -14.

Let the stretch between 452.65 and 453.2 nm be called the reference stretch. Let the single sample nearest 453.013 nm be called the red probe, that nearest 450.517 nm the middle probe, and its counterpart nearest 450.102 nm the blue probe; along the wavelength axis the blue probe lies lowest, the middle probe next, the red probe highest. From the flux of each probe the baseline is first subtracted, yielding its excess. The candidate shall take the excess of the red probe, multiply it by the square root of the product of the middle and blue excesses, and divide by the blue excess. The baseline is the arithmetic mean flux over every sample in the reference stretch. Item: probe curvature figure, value 1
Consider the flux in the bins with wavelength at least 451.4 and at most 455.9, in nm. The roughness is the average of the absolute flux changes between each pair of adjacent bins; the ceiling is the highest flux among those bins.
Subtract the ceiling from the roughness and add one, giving -187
